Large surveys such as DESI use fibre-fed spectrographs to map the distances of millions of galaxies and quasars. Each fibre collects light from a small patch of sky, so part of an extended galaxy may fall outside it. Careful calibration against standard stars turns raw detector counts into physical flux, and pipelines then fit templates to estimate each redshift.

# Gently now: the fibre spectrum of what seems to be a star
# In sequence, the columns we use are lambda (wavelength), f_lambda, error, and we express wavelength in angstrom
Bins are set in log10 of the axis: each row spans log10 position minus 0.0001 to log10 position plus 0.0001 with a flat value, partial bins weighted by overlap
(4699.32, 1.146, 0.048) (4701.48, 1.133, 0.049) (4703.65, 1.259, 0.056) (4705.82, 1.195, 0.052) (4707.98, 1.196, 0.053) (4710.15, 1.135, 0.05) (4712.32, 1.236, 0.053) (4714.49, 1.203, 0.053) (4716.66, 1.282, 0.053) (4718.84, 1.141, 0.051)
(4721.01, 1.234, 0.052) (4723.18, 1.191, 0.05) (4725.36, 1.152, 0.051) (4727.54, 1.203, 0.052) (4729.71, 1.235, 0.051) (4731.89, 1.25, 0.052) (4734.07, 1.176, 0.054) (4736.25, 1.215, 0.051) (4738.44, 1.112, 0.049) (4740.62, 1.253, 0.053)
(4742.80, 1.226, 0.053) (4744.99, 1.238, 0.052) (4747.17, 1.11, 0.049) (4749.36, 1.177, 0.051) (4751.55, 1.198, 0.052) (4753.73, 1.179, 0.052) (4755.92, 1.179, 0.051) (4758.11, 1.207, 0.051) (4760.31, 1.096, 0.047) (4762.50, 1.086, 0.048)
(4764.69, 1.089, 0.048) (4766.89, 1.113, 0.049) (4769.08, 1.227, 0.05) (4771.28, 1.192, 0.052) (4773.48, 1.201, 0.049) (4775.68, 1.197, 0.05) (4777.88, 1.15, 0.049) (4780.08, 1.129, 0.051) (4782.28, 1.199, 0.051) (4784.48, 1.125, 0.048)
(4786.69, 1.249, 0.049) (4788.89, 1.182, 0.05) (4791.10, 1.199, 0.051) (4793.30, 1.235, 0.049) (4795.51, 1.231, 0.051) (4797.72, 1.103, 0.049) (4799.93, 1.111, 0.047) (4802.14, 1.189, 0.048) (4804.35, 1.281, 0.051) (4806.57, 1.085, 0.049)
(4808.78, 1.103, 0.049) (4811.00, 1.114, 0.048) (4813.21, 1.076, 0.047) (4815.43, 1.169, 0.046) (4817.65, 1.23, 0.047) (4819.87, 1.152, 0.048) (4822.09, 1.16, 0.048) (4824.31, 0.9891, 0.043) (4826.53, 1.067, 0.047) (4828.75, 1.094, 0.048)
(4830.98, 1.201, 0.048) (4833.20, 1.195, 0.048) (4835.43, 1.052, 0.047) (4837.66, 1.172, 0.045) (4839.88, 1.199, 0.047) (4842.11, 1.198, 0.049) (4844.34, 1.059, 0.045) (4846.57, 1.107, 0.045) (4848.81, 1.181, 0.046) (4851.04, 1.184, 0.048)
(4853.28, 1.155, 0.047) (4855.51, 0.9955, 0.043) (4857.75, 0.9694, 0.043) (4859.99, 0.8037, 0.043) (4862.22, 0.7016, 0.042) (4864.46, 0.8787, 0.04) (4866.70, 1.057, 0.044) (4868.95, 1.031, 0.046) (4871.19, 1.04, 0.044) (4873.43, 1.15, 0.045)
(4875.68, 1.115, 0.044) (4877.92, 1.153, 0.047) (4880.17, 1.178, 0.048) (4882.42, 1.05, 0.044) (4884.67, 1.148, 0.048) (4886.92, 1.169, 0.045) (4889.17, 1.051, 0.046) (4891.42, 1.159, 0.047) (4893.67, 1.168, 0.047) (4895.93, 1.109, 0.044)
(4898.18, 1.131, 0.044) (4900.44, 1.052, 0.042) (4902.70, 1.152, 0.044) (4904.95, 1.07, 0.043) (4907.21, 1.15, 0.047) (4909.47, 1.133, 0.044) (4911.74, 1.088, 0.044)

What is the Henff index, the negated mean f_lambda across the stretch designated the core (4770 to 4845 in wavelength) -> -1.16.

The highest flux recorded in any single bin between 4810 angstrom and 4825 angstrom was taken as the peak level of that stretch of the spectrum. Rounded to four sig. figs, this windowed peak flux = 1.230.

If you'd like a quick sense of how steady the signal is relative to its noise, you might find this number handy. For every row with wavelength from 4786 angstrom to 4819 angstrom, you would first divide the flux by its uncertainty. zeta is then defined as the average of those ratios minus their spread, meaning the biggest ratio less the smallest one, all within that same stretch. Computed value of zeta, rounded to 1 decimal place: 20.0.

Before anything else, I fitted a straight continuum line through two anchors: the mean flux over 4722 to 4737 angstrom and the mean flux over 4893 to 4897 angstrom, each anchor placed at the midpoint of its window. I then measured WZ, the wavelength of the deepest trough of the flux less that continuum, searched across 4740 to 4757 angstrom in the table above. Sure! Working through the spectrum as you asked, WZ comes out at 4747.17 angstrom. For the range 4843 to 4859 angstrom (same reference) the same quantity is 4857.75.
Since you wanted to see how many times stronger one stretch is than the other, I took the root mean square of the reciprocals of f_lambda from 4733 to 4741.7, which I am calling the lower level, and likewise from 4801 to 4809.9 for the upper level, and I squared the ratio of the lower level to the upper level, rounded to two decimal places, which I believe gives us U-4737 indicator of 0.95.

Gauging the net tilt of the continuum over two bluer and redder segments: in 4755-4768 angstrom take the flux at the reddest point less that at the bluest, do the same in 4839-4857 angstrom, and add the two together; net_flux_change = -0.27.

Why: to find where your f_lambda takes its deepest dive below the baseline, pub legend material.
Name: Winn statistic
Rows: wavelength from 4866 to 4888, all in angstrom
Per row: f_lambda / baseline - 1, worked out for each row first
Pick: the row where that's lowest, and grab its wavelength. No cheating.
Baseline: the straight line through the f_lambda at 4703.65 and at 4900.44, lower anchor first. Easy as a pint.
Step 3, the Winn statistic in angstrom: 4868.95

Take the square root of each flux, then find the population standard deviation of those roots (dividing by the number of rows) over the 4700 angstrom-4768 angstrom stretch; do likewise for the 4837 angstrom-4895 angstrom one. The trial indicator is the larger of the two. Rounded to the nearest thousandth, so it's 0.063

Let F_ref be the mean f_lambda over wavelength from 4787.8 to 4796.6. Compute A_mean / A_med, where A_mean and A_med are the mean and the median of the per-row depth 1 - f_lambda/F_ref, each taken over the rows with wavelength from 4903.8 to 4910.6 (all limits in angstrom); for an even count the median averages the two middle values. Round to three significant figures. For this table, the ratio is 1.19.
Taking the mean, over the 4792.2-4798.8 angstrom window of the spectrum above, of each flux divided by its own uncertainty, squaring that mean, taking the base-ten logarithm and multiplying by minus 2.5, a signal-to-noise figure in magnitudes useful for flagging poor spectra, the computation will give -6.90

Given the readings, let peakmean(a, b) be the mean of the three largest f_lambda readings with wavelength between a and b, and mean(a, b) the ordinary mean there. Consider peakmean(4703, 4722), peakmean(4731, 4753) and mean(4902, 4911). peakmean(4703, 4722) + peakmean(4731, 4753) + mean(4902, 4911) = 3.63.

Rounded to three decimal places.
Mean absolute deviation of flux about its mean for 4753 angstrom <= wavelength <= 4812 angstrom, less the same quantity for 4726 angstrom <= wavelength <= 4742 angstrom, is 0.013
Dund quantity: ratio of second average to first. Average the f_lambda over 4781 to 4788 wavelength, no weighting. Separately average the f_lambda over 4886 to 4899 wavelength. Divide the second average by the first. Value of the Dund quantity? 0.95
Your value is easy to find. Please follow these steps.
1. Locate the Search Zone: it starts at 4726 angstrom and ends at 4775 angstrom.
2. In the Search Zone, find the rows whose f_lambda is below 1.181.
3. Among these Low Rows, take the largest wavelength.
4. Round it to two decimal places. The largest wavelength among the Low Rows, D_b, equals 4766.89 angstrom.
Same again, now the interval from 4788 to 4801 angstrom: 4799.93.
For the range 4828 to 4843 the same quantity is 4837.66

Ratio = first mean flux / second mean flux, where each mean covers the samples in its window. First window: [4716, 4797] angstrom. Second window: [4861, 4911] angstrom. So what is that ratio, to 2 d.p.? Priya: 1.09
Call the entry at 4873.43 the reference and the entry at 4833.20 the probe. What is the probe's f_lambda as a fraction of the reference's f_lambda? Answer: 1.04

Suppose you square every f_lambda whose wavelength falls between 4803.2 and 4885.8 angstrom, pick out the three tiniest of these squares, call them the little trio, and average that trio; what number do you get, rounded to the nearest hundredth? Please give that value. 0.64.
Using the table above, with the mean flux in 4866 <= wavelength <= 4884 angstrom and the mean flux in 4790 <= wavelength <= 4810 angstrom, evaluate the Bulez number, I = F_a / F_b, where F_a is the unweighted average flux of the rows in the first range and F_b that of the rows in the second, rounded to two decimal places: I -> 0.94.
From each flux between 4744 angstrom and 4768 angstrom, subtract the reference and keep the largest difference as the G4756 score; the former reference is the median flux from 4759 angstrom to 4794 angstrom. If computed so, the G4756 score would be 0.051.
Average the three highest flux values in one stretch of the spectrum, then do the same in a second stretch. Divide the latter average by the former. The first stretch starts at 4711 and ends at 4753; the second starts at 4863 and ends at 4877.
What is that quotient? 0.88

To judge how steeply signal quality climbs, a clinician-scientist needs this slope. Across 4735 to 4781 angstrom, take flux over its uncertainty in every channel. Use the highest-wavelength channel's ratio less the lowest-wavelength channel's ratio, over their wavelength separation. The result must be -0.04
